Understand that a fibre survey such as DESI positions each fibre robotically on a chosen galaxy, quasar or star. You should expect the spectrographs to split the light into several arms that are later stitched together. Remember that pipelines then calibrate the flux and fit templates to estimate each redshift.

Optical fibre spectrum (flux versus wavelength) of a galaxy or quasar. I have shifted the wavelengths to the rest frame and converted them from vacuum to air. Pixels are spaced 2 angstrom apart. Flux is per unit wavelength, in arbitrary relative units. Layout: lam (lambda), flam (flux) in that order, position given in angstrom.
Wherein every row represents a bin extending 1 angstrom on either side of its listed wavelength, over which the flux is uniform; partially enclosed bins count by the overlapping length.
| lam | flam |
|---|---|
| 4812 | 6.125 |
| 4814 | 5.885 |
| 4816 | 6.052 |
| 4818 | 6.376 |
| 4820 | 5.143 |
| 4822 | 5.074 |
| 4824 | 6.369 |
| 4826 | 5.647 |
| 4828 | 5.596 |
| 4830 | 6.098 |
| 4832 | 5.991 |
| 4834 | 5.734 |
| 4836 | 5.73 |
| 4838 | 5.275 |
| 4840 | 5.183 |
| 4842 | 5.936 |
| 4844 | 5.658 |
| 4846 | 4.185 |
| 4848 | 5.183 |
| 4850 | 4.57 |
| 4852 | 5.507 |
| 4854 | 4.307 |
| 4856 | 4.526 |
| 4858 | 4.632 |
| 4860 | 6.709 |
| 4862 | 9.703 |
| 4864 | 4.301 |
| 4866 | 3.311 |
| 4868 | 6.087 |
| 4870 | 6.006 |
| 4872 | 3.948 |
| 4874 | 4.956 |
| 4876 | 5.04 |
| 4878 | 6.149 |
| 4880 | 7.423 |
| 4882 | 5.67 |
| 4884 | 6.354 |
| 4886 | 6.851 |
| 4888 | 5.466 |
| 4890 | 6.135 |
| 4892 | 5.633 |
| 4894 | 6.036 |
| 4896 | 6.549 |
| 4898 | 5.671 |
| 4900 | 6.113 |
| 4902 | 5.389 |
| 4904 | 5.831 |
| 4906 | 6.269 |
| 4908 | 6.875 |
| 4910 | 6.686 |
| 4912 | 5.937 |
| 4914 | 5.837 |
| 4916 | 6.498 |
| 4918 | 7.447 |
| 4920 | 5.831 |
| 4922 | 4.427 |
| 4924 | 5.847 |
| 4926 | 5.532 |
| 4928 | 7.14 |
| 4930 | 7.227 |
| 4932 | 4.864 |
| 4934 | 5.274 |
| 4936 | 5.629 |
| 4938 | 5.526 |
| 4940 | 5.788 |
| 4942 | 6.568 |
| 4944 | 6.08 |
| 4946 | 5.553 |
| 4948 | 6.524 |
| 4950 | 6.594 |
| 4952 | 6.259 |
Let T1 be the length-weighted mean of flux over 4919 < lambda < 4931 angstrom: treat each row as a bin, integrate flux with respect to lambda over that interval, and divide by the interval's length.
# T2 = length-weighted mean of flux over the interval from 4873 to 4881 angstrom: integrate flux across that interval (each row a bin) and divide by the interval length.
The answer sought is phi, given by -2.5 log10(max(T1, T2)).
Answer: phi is -1.945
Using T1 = 6.0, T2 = 5.89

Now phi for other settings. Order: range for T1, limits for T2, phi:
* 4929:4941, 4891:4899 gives -1.940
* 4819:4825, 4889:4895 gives -1.933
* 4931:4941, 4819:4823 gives -1.834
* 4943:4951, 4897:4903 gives -1.979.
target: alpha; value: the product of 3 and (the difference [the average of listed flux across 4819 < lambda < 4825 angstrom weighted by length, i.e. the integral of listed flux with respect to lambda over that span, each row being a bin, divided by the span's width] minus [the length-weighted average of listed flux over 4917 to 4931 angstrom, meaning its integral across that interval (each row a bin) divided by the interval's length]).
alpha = -2.04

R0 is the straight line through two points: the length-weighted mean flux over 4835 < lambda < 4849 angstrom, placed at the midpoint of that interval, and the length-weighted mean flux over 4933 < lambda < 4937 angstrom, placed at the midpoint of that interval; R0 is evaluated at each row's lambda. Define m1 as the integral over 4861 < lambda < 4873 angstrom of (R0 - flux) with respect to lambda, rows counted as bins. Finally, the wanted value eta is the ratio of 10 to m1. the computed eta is -3.9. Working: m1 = -3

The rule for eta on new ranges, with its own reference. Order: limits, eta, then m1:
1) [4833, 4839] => -5.9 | -2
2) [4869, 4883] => -3.0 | -3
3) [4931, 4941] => 27.1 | 0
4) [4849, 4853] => 8.8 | 1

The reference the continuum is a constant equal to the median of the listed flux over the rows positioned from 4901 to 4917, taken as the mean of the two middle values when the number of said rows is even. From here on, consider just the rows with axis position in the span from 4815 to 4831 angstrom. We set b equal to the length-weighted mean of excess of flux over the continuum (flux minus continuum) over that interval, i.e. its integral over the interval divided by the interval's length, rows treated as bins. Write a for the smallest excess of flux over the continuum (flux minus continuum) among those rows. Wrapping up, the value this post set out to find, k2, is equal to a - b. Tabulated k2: -0.72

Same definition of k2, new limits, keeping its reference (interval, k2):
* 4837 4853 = -1.00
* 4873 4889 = -1.03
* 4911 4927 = -1.49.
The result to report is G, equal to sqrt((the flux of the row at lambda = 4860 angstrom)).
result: 2.59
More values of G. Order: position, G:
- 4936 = 2.37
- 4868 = 2.47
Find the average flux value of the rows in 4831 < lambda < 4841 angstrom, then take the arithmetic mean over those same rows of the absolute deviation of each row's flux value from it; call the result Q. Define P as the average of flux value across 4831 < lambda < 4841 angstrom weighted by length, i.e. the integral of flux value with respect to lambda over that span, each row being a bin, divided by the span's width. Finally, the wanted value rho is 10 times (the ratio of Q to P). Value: 0.5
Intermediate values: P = 5.6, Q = 0.3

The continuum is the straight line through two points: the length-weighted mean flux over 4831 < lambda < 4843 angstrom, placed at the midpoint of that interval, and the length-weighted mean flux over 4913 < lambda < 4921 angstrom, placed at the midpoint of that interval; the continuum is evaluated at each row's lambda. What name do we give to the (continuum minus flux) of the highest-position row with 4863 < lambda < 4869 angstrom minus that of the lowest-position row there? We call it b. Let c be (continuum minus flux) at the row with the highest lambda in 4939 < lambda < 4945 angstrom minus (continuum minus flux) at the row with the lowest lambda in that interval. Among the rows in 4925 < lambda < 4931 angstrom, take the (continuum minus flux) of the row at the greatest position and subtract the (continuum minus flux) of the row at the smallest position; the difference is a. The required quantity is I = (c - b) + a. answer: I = 0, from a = -1.7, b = -1.7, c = -0.3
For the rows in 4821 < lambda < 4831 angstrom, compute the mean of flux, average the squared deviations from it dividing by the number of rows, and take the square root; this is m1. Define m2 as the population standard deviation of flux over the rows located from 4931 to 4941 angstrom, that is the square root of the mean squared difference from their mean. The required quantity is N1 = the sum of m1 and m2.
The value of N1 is 0.8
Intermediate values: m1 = 0.45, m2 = 0.32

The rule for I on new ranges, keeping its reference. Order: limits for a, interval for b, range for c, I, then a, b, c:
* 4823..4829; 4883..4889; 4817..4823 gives 1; 0.8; 0.9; 1.3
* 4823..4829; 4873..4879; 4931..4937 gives 1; 0.8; -1.2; -0.7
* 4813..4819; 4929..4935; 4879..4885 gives -1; -0.5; 2.0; 1.1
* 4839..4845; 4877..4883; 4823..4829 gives 0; -0.4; 0.5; 0.8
